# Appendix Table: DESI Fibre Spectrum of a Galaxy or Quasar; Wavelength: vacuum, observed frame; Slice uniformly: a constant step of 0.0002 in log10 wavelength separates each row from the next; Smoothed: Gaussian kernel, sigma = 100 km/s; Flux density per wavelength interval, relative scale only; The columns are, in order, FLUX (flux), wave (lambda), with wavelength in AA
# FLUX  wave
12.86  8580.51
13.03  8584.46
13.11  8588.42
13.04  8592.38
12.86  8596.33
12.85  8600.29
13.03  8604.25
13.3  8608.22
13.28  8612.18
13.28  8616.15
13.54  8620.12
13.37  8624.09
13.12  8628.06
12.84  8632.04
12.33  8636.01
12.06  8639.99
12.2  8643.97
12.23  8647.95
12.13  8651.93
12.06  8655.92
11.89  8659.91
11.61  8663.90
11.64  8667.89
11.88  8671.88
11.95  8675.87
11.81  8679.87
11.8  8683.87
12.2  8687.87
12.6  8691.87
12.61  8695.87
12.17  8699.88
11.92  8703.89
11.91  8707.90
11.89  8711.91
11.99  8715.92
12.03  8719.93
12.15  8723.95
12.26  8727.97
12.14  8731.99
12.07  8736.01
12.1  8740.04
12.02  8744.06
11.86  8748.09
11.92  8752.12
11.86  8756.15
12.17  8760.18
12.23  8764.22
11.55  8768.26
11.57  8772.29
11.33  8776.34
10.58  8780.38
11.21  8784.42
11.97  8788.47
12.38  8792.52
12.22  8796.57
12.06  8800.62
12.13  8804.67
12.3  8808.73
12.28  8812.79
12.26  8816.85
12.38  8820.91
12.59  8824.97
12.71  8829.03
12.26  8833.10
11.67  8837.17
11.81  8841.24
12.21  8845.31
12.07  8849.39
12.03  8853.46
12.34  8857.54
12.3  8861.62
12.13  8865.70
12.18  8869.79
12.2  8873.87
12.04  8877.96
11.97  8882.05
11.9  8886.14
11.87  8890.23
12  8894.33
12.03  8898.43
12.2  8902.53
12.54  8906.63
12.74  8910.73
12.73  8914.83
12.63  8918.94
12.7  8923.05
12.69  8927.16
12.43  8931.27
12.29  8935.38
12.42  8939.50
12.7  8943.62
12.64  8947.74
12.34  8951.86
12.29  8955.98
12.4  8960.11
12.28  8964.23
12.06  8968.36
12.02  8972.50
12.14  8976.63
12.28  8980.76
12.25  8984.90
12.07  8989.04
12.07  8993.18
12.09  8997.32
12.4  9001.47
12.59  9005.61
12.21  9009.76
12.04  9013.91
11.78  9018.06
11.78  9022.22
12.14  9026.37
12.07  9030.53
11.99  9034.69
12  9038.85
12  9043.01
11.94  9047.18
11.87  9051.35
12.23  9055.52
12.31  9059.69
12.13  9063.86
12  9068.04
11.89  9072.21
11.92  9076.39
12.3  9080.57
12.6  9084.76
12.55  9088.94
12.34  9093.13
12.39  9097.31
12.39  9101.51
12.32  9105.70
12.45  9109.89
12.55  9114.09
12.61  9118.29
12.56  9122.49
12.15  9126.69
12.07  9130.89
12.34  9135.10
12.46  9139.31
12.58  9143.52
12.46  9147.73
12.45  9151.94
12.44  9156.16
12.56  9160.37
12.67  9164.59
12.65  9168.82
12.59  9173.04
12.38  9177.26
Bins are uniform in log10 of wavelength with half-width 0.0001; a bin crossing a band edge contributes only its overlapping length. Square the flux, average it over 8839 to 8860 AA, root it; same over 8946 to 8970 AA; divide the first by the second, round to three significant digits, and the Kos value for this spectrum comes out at 0.980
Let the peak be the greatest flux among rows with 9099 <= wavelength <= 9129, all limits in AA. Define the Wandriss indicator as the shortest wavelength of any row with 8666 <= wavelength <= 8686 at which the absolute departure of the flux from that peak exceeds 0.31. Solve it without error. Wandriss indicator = 8667.89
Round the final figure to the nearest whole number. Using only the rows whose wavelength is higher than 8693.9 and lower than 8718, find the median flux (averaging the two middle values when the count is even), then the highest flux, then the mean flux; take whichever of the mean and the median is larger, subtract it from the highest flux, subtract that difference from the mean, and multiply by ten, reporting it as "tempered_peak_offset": 116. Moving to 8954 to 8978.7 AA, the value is 120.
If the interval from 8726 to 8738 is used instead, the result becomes 121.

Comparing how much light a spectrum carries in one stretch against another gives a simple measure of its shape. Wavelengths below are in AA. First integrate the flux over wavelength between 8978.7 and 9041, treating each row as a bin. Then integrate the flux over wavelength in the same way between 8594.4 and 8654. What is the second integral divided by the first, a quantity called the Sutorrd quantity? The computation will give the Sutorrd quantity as 1.01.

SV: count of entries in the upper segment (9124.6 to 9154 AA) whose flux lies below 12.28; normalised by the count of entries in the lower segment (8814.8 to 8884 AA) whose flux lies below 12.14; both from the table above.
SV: 0.29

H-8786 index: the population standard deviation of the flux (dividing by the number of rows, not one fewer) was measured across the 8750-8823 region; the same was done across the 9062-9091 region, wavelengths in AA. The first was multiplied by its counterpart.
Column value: 0.128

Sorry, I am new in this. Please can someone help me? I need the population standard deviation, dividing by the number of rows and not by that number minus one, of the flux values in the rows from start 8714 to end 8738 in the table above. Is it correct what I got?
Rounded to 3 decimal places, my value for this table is 0.089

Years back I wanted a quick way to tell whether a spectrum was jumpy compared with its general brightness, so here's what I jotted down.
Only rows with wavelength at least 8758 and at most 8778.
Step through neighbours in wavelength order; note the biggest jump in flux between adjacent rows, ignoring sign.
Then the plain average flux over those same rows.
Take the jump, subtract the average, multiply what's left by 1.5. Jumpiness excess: -16.6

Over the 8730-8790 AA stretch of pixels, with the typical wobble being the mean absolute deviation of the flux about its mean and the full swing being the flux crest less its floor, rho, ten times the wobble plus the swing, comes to 5.1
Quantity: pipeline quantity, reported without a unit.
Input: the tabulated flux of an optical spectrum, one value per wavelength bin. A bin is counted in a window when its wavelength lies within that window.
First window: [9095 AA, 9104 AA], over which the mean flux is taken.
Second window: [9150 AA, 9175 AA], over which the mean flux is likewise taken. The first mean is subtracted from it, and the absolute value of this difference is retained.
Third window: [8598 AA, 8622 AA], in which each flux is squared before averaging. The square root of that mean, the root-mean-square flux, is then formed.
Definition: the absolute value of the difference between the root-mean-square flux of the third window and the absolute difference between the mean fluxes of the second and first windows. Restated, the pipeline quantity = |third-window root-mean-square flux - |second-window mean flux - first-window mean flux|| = 13.0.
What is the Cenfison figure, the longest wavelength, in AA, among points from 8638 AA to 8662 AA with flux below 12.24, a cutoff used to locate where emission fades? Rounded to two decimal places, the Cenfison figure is 8659.91 AA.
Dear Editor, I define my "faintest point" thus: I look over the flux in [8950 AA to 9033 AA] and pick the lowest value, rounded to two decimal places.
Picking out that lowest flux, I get 11.78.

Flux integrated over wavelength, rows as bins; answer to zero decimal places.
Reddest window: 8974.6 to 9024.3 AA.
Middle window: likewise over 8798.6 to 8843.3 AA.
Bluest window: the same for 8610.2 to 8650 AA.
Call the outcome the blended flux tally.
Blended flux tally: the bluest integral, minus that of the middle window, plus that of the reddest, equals 567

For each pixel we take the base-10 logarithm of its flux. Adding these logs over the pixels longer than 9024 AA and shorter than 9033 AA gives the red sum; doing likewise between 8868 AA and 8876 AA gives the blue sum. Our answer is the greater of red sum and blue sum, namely 2.172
